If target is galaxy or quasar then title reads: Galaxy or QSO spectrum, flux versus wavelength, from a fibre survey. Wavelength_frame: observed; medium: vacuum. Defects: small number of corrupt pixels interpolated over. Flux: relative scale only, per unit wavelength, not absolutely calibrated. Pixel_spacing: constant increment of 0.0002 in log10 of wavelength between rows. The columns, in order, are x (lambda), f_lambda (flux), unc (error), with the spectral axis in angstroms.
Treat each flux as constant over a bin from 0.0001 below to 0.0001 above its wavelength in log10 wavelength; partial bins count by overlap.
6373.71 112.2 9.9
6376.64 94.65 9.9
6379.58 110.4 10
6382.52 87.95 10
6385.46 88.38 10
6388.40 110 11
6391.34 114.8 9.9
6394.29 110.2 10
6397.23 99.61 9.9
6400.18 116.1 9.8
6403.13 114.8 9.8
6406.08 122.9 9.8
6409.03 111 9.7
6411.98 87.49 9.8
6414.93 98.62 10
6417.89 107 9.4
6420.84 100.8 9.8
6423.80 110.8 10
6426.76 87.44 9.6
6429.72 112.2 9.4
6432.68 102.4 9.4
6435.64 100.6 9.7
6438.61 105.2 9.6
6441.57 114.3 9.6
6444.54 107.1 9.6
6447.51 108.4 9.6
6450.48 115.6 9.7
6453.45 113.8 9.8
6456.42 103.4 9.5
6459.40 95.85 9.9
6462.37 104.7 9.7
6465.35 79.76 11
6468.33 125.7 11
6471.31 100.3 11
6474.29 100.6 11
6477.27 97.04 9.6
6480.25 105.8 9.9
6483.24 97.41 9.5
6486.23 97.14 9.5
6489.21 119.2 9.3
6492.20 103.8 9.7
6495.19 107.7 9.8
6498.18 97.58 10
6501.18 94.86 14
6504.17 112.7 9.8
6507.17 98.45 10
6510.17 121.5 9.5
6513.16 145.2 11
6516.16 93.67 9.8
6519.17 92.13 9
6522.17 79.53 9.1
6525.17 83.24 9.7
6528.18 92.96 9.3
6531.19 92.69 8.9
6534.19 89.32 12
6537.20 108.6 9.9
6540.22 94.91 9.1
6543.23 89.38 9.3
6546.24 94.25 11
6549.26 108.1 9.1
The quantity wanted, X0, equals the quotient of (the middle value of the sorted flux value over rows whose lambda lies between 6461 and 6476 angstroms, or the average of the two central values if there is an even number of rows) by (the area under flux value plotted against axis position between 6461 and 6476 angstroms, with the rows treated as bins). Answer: 0.066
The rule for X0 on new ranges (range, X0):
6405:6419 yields 0.073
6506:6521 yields 0.060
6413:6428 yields 0.067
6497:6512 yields 0.062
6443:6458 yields 0.066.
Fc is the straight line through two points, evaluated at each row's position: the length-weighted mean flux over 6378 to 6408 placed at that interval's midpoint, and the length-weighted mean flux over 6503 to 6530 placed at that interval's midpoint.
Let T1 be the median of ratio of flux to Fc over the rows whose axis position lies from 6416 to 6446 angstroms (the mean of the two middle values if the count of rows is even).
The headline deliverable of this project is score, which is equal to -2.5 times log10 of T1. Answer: -0.002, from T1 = 1.00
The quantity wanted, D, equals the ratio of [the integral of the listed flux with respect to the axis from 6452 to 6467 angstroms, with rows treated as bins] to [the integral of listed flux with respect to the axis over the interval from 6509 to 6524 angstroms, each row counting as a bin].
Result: 0.94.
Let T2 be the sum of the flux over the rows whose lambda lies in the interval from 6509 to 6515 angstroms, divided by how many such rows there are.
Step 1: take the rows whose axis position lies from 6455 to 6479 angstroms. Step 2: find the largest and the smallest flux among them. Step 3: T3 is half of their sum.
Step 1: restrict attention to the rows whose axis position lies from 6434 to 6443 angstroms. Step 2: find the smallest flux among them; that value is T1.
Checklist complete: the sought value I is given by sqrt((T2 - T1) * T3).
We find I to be 58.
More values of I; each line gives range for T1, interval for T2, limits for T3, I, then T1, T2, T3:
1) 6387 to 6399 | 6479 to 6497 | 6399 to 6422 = 24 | 99.61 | 105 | 105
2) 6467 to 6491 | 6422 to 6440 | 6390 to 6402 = 26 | 97.04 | 103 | 108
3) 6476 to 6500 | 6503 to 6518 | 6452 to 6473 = 42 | 97.04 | 114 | 103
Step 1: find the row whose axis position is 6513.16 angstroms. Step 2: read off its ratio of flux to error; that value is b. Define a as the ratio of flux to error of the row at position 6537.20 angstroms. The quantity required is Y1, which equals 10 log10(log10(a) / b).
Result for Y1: -11.0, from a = 11.0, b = 13.20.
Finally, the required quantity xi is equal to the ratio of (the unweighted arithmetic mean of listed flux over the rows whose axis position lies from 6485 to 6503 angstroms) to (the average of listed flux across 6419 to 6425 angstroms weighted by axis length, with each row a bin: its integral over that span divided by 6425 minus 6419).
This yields 0.98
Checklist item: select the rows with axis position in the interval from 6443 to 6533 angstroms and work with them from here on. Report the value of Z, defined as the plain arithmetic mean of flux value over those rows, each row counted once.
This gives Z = 102.9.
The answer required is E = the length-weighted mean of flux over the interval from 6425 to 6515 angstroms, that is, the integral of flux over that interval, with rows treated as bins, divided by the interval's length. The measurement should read 106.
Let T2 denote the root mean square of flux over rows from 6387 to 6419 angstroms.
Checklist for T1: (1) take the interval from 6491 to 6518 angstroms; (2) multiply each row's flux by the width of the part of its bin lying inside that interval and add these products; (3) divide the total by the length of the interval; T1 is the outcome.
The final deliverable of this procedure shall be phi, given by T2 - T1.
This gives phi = 1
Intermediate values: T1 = 108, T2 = 109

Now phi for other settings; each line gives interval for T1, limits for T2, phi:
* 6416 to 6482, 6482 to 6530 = -1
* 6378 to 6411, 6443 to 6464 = 0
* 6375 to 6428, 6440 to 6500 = 1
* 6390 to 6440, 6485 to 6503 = -2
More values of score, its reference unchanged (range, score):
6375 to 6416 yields -0.023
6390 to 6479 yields -0.005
